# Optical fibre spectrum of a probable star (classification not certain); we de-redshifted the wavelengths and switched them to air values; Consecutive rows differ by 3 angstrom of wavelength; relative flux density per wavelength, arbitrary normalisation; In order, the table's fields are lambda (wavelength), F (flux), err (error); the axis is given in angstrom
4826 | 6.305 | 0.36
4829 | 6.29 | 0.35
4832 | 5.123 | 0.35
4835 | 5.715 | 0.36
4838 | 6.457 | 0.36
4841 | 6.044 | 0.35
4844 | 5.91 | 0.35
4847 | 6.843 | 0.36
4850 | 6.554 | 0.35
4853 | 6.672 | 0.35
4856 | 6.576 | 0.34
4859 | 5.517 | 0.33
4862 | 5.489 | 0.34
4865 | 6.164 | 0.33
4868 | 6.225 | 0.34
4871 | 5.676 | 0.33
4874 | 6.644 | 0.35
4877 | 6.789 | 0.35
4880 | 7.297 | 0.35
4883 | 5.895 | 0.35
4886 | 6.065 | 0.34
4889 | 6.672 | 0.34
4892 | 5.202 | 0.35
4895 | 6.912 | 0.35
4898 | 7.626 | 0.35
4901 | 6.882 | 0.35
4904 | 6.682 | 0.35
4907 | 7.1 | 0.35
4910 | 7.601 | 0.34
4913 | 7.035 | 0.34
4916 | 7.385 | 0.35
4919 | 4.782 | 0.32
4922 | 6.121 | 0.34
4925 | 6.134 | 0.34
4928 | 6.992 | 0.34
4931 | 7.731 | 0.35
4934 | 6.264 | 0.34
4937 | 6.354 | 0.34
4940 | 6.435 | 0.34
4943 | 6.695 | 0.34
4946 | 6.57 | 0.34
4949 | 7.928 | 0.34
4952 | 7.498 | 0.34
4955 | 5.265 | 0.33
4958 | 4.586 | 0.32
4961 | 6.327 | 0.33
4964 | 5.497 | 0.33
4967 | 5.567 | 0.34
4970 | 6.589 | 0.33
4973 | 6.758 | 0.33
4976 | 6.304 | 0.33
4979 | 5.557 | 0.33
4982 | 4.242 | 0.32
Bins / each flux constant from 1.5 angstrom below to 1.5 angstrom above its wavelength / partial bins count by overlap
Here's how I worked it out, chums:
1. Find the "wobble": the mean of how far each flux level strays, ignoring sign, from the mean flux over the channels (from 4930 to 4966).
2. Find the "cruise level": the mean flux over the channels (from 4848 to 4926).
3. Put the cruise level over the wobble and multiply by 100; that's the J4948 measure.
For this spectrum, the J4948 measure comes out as 904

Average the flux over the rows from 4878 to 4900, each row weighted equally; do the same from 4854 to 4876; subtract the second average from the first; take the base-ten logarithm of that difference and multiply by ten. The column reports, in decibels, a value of -3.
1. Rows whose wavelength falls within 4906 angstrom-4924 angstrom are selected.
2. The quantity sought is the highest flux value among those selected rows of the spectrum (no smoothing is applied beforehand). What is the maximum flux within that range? 7.601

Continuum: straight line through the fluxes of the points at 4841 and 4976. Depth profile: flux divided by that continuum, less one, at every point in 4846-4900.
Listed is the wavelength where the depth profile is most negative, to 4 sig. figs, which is 4892 angstrom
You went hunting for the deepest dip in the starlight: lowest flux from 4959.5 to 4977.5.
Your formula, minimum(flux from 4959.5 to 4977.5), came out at 5.497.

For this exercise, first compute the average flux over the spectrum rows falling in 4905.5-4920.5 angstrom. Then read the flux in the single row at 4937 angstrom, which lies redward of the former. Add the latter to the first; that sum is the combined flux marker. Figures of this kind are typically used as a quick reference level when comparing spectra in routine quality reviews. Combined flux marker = 13.1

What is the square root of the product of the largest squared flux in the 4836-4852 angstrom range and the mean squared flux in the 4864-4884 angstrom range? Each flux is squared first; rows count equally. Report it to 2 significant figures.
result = 44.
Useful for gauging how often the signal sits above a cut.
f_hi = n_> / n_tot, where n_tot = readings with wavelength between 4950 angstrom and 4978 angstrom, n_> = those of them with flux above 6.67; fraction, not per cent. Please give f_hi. 0.22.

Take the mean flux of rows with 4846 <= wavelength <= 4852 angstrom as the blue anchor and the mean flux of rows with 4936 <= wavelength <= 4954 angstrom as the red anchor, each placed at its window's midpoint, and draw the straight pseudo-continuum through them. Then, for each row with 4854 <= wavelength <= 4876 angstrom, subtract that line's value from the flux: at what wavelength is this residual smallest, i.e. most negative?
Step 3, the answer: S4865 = 4862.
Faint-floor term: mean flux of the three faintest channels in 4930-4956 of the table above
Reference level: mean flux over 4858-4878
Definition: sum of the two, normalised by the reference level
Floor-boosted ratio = 1.98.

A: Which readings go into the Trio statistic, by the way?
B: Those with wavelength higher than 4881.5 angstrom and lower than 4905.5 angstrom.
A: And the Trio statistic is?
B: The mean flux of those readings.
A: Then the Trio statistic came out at 6.5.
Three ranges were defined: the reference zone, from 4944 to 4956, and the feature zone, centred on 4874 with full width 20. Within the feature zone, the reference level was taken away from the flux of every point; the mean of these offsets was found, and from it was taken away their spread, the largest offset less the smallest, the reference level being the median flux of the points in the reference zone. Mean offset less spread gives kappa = -2.3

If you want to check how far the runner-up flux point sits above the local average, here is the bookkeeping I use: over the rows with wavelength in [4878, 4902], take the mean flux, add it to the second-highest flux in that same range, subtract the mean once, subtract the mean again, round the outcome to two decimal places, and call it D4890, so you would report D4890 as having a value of 0.73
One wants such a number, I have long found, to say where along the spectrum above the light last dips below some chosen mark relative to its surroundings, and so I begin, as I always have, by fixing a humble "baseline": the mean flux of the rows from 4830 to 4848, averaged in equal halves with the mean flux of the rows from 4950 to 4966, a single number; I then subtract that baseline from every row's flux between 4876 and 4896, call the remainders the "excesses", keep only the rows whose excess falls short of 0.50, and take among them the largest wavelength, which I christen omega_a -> 4892 angstrom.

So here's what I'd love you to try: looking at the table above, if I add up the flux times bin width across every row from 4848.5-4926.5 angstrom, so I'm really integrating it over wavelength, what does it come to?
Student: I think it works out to 503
